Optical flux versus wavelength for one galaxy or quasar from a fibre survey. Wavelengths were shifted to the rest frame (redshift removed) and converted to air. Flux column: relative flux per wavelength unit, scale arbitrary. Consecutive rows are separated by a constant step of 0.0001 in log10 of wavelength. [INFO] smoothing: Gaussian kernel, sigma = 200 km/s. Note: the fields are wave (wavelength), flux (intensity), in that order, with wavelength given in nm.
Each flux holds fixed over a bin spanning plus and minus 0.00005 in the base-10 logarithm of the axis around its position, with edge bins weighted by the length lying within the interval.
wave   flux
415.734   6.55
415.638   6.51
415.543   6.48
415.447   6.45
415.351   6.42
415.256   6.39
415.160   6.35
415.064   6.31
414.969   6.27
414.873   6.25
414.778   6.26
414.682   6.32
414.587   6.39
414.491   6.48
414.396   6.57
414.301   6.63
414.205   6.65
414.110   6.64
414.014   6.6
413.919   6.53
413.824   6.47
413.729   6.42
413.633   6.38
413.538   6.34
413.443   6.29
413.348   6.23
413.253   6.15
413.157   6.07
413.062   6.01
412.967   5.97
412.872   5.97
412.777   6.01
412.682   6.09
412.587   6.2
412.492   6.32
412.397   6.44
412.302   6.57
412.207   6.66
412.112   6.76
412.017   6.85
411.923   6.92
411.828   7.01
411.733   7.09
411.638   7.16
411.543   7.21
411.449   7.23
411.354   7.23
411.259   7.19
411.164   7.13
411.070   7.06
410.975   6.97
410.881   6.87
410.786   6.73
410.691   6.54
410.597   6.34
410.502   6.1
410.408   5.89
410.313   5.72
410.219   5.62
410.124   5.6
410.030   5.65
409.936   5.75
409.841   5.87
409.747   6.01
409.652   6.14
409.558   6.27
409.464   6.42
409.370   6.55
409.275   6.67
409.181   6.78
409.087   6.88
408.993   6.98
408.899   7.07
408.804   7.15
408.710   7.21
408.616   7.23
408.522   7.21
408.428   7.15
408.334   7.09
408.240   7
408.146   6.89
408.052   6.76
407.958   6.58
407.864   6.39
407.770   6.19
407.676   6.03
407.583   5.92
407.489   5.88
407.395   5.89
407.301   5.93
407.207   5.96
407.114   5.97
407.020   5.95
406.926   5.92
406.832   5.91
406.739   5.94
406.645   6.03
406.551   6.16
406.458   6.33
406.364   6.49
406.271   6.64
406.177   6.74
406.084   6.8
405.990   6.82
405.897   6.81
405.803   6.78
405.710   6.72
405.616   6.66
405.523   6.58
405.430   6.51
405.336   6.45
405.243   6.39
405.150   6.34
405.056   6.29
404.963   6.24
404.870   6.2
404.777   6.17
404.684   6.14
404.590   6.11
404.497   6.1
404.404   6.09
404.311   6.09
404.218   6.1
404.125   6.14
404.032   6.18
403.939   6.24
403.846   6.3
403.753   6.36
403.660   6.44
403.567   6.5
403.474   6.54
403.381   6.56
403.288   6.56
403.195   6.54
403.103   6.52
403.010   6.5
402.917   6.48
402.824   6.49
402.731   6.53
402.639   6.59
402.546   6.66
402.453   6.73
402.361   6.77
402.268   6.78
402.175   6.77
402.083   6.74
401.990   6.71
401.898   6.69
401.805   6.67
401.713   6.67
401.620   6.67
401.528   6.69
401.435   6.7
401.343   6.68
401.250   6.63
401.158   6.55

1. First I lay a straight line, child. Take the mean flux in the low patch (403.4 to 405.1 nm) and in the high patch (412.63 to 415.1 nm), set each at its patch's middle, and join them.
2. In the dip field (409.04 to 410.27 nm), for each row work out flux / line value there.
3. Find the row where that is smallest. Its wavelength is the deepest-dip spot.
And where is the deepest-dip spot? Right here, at 410.124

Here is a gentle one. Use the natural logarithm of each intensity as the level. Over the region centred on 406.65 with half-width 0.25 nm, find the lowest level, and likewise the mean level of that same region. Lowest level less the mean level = -0.027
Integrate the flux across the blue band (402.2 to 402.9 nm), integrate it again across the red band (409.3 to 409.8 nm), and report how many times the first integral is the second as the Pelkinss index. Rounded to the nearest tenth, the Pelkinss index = 1.5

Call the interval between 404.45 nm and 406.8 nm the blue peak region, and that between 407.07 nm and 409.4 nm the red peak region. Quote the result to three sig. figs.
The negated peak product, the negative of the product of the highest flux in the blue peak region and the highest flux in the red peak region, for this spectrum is -49.3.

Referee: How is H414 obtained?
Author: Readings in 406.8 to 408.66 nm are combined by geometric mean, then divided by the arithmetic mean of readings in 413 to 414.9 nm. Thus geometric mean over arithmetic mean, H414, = 1.00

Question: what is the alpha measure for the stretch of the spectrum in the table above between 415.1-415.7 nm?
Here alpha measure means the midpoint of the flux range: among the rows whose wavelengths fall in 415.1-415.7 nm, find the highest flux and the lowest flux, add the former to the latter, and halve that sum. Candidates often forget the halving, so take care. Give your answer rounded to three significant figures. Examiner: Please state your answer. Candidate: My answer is 6.43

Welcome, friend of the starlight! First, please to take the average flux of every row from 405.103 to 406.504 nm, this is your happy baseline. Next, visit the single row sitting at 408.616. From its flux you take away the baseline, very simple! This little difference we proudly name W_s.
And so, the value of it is 0.63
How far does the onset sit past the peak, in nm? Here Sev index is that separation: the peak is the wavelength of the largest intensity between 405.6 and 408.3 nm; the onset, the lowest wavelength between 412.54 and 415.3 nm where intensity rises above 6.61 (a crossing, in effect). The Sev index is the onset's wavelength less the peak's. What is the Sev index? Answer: 5.87 nm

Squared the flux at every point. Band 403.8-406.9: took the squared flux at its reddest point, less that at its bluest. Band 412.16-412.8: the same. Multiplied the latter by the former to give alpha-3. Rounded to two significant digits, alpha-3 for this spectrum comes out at 39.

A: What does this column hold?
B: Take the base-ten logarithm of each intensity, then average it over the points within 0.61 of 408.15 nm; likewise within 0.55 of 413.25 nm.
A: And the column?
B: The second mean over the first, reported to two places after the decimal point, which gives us 0.95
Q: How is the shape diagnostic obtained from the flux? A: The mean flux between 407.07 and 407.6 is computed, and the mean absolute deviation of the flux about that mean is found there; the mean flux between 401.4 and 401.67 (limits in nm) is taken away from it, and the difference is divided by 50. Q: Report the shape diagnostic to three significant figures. -0.133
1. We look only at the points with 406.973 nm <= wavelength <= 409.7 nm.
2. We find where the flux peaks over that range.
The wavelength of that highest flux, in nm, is 408.616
